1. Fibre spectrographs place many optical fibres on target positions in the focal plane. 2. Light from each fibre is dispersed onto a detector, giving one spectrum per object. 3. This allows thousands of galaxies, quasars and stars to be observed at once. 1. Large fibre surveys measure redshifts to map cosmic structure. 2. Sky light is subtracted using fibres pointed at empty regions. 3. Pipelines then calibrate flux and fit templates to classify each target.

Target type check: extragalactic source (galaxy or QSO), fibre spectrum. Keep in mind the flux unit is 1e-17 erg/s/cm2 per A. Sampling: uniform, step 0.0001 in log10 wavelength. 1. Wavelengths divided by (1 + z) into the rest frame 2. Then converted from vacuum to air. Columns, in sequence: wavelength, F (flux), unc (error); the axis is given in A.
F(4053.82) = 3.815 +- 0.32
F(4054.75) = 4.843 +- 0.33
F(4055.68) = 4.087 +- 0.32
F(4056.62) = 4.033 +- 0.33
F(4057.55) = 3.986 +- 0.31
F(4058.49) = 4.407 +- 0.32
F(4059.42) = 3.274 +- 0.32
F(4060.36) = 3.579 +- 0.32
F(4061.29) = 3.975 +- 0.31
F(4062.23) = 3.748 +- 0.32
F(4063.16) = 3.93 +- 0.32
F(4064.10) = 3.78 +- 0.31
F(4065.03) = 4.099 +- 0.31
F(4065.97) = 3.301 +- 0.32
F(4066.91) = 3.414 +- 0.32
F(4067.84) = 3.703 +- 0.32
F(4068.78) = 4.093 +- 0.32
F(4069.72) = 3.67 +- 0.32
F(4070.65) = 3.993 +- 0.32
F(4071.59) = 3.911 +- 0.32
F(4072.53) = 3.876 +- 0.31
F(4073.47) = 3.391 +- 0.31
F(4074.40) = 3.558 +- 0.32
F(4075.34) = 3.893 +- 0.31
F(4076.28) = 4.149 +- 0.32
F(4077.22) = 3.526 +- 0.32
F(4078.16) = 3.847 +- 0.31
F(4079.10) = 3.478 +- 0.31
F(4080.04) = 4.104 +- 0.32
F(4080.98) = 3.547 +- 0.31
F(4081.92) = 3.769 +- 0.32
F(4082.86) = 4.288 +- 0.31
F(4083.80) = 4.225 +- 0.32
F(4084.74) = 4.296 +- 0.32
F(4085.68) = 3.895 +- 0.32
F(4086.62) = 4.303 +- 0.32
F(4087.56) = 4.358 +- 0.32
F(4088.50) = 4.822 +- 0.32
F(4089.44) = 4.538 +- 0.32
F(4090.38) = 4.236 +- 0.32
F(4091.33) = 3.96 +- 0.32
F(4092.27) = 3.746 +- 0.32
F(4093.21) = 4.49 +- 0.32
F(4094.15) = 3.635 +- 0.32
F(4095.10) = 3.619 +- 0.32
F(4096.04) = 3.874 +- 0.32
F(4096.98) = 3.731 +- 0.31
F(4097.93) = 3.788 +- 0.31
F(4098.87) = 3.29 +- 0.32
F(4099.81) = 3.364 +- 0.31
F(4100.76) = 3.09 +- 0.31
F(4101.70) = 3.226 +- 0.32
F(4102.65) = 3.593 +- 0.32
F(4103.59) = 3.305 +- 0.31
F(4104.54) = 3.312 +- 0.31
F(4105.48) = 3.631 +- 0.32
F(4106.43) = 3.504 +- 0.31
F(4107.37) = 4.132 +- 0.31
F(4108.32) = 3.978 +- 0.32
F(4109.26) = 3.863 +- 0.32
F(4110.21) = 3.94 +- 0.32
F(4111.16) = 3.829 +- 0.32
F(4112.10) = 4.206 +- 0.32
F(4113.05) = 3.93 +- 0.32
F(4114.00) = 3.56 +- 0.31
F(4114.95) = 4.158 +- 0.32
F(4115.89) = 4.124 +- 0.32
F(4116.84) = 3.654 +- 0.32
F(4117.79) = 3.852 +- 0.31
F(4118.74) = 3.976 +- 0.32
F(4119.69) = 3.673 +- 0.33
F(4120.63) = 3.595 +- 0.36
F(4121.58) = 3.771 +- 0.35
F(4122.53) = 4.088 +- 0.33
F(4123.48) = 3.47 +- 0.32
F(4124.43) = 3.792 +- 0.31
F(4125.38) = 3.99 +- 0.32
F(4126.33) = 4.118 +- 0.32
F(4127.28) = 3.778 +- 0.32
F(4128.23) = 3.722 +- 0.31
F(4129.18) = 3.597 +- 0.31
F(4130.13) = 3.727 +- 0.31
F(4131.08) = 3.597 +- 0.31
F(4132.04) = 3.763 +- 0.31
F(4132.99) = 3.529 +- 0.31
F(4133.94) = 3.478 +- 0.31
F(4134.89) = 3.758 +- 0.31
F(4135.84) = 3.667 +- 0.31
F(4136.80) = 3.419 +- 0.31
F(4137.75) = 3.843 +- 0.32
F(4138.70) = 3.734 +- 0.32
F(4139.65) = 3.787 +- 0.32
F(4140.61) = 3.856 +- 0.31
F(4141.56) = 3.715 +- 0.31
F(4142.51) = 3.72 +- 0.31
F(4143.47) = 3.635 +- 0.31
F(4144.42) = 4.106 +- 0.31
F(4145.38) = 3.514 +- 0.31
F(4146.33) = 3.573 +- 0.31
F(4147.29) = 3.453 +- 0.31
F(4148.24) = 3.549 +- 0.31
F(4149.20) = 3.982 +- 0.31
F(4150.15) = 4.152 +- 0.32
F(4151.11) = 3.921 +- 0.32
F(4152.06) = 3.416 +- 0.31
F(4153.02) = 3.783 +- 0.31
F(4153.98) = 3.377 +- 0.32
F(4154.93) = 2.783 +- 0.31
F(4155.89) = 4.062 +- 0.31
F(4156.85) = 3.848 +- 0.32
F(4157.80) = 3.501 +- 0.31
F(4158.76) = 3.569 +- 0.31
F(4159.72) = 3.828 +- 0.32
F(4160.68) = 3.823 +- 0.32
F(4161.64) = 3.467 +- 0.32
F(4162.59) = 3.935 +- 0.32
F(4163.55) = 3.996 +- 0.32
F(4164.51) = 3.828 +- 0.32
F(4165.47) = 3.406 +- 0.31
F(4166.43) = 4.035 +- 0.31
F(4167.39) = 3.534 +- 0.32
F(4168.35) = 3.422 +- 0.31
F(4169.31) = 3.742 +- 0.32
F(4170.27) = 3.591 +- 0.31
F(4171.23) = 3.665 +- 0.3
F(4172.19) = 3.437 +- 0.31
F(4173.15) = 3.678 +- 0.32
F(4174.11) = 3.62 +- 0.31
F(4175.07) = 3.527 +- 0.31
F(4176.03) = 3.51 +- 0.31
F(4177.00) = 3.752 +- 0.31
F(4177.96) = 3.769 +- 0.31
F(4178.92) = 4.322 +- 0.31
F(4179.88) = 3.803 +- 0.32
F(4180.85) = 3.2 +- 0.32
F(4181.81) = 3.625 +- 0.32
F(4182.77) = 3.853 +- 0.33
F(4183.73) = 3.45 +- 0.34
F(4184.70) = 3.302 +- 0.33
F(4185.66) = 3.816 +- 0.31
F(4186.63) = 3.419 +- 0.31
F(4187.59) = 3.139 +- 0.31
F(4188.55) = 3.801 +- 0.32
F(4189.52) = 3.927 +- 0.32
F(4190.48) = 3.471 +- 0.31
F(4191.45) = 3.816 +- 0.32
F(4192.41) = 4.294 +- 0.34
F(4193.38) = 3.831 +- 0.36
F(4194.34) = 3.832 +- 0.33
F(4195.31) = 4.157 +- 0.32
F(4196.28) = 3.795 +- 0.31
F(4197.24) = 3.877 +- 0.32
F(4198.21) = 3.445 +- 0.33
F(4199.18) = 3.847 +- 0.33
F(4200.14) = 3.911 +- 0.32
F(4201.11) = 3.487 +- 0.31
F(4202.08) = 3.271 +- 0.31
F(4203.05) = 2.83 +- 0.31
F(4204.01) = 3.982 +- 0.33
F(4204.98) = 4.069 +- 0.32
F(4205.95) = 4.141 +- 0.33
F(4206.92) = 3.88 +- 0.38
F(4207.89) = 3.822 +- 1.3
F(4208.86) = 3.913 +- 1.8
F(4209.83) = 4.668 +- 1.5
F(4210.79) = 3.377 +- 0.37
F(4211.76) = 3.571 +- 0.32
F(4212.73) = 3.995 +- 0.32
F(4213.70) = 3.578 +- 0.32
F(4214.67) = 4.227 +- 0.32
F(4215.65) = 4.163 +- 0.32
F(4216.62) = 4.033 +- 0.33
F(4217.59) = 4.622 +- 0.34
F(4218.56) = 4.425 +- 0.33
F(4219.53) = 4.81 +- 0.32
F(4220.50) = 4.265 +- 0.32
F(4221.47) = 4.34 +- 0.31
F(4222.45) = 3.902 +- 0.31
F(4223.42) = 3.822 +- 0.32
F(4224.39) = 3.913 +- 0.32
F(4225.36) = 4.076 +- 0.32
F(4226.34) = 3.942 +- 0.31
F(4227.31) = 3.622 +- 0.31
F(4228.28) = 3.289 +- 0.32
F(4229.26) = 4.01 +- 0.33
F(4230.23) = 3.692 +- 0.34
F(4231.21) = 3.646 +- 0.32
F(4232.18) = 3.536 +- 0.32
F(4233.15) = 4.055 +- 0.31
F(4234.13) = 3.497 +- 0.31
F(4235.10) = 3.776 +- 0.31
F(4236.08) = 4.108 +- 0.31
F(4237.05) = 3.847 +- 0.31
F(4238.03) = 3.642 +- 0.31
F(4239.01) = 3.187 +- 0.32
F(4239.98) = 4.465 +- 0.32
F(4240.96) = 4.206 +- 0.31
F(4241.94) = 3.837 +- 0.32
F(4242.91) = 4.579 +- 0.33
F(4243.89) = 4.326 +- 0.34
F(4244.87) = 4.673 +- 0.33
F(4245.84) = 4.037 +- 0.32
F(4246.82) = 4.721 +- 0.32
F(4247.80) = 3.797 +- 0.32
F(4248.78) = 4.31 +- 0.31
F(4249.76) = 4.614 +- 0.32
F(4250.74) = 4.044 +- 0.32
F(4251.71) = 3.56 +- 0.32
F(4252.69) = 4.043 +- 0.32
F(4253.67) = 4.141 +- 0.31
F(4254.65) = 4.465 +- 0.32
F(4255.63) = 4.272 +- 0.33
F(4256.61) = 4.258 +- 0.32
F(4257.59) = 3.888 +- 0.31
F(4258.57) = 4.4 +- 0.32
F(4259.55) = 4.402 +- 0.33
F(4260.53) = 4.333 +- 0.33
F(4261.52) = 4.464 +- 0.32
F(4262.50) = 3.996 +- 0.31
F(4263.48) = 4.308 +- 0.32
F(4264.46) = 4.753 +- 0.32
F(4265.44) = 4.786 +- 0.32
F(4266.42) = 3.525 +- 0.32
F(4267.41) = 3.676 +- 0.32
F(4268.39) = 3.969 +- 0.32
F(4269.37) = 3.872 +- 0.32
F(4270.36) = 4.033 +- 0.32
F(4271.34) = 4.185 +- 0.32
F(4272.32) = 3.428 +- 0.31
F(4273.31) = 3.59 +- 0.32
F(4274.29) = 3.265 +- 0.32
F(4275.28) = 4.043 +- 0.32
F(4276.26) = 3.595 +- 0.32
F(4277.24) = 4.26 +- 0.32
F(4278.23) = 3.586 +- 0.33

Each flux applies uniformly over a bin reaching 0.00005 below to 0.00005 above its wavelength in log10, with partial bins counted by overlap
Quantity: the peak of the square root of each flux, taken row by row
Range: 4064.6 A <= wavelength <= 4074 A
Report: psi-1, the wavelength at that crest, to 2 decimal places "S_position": 4065.03 A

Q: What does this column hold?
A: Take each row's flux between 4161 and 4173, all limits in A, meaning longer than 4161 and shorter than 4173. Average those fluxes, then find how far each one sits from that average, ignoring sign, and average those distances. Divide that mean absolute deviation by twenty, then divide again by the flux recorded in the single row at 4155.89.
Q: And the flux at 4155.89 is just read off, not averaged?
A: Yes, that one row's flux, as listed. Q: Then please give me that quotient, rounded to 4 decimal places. 0.0024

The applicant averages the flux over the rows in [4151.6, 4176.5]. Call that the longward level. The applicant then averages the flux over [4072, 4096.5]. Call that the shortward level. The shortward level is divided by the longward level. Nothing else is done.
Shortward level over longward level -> 1.10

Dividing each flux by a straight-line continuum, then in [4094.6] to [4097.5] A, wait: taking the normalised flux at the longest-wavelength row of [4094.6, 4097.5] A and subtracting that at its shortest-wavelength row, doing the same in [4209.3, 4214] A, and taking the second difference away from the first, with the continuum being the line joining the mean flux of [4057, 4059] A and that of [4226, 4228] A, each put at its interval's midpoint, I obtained 0.31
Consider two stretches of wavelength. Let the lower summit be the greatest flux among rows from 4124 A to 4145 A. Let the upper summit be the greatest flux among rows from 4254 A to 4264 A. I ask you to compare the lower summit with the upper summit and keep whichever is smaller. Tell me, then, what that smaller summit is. 4.12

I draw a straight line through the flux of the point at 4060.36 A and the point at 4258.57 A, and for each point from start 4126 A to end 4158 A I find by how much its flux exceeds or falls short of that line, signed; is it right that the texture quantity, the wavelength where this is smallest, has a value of 4154.93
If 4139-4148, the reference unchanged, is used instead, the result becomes 4147.29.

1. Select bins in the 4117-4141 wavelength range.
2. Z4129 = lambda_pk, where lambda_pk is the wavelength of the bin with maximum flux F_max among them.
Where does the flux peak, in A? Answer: 4126.33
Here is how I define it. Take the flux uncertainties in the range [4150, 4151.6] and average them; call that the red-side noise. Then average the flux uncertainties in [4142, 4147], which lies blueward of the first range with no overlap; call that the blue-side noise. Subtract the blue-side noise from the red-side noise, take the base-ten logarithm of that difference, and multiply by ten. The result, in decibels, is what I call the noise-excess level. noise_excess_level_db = -20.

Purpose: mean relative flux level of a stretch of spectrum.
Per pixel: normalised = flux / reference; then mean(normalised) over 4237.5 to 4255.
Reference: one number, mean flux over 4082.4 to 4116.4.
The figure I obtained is 1.07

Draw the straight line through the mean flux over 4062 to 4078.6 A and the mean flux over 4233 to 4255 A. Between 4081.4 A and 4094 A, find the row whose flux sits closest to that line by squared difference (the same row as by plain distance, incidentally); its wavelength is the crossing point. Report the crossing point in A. 4081.92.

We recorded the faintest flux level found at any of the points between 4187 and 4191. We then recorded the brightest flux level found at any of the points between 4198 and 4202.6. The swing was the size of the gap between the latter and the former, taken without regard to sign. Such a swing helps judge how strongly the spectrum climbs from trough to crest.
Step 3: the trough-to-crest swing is 0.8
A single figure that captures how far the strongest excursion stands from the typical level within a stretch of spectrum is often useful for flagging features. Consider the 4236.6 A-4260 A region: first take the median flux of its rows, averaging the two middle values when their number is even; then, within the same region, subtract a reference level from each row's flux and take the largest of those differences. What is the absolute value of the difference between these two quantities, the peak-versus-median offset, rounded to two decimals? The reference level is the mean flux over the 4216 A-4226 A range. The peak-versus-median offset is 3.73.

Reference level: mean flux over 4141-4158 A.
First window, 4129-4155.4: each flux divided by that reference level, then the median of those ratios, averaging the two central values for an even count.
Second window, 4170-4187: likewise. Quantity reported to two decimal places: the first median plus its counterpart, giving 1.99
